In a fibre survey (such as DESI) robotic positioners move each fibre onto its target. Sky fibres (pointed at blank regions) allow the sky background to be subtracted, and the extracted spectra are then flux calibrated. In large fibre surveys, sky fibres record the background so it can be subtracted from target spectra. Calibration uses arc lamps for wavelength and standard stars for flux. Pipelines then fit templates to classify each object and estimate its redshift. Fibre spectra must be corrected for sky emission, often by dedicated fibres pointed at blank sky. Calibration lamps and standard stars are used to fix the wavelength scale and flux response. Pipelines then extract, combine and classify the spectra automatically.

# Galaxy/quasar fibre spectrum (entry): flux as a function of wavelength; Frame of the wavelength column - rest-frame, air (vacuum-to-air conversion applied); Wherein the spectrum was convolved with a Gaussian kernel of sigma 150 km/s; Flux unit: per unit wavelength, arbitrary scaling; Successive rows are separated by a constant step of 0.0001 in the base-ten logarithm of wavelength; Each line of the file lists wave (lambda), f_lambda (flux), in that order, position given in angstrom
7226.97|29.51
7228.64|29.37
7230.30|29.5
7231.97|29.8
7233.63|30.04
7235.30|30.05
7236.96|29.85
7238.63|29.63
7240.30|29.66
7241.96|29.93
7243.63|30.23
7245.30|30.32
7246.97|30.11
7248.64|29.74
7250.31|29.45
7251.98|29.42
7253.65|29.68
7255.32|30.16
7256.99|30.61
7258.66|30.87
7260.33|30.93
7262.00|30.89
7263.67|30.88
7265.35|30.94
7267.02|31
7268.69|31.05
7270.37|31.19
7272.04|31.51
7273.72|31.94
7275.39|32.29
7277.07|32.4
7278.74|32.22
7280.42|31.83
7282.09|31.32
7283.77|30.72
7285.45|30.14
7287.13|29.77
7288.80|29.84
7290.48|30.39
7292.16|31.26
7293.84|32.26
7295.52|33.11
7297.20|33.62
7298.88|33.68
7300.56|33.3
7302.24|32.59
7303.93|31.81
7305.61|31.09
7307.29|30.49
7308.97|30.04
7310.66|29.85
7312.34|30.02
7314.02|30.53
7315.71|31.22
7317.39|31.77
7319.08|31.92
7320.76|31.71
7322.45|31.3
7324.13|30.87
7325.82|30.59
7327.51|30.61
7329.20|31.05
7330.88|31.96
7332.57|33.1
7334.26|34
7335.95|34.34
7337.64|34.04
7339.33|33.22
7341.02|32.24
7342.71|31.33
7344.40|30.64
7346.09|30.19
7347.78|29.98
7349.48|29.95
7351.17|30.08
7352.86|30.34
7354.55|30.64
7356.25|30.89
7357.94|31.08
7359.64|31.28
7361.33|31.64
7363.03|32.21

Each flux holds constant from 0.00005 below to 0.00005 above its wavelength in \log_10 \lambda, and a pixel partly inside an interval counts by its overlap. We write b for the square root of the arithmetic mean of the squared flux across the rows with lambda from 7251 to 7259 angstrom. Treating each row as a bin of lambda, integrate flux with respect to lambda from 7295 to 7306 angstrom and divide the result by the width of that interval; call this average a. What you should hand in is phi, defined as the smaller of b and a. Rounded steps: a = 32.8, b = 30.2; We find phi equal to 30.2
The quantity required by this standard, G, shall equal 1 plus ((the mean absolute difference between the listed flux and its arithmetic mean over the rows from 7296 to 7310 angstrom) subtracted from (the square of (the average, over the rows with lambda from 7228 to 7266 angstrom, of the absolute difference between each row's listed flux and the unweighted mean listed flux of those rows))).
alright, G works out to 0.0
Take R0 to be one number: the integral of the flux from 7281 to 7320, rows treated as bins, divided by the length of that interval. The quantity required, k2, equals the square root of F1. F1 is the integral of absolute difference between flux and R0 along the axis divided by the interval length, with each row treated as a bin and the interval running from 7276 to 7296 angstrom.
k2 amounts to 0.953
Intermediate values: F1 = 0.91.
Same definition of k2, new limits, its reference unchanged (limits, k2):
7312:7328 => 0.732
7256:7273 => 0.632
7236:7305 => 1.020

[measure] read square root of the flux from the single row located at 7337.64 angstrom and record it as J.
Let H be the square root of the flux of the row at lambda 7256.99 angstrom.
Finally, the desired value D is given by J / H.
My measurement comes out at 1.05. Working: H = 5.53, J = 5.83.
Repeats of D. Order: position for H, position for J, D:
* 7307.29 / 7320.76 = 1.02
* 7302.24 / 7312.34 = 0.96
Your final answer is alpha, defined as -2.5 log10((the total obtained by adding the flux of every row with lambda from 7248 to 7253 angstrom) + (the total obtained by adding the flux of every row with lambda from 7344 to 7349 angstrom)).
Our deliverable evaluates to -5.63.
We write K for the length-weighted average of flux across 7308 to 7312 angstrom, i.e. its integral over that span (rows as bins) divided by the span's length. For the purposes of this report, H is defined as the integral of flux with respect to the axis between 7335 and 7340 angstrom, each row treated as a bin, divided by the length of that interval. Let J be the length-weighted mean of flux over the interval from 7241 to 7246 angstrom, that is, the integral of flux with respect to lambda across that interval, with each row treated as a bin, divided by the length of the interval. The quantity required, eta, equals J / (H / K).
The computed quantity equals 26.7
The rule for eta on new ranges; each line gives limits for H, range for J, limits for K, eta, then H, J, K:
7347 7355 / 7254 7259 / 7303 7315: 30.8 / 30.2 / 30.4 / 30.6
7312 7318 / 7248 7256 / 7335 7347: 31.0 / 30.9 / 29.7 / 32.3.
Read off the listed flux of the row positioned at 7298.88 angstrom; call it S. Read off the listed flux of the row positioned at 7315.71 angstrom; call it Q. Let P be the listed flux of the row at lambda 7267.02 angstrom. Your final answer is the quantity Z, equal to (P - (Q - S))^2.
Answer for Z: 1120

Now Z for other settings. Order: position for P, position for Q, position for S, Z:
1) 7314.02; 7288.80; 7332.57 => 1142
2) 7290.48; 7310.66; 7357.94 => 1000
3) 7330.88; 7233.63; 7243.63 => 1034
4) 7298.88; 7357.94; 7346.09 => 1075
